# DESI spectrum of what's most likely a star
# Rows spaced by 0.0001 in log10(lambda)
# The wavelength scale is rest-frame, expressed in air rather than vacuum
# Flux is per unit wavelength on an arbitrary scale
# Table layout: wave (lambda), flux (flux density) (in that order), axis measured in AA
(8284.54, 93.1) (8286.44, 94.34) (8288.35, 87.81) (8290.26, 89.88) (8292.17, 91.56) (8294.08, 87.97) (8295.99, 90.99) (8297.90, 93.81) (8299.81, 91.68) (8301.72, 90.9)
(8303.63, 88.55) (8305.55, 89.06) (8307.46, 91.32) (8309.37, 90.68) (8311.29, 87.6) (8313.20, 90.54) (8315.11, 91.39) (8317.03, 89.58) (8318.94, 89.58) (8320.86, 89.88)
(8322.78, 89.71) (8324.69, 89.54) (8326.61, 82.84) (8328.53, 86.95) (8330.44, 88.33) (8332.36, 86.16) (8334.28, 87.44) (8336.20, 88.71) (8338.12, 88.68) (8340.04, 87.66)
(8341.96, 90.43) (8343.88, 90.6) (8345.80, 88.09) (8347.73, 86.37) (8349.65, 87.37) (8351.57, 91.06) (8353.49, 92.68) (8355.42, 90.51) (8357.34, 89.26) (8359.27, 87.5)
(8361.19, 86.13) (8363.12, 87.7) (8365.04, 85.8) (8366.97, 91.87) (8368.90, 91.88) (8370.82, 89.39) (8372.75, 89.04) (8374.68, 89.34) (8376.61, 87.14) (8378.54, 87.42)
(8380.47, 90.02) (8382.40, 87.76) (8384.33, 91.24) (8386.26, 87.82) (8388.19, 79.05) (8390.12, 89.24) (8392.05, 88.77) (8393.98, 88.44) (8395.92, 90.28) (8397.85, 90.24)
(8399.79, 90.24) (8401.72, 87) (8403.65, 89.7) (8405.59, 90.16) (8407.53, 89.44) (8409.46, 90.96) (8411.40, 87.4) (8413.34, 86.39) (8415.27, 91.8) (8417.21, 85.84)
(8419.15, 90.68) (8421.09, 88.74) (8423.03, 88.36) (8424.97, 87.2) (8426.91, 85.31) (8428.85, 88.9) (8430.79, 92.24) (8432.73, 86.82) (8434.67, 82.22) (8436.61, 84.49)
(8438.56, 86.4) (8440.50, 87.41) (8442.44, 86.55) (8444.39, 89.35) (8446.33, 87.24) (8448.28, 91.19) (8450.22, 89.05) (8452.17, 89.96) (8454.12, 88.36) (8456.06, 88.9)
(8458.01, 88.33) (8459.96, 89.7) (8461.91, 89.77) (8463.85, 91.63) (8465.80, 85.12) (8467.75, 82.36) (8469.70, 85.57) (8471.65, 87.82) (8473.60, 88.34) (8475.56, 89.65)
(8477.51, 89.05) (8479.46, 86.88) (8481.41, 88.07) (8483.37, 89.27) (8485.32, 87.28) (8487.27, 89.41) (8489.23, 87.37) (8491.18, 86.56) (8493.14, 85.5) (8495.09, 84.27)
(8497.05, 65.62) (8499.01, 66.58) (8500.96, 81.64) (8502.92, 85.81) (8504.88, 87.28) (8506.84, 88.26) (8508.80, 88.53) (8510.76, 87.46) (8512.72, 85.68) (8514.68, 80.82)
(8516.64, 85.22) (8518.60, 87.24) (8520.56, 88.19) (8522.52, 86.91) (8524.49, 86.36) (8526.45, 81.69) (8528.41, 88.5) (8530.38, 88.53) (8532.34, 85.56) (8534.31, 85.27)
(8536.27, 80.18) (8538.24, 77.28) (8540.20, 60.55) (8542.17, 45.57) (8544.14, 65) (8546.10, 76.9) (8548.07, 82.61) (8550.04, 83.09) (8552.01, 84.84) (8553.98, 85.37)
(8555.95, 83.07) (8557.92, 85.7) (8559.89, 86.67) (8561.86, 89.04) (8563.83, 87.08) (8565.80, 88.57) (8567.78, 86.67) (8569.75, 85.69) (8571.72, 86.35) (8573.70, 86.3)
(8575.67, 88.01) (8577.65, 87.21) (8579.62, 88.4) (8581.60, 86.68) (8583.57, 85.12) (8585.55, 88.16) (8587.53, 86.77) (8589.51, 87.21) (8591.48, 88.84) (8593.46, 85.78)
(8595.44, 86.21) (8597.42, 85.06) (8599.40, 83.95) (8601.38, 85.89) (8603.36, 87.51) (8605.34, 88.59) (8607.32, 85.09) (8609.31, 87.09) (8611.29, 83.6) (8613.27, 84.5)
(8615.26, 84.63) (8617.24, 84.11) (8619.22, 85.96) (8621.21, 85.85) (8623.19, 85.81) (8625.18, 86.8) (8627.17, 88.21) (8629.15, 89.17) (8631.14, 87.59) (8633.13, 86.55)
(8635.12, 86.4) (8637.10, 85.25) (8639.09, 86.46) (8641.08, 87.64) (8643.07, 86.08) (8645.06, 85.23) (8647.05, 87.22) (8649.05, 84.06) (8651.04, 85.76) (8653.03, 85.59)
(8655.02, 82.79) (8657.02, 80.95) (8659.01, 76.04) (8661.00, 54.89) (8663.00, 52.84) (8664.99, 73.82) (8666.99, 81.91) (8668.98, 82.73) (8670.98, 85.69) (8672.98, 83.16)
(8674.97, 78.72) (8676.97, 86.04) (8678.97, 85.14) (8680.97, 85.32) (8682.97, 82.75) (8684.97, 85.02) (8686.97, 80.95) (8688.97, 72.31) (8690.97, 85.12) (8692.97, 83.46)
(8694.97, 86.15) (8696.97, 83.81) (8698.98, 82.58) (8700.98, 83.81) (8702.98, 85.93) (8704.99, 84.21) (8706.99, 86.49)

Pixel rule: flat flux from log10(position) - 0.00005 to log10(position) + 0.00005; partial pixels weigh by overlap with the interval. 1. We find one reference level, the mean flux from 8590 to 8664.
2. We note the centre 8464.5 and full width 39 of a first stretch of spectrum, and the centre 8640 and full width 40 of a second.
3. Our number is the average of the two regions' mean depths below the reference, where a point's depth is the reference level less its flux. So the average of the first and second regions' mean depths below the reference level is -3.0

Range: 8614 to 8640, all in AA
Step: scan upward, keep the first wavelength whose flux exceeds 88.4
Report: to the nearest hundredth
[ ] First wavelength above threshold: 8629.15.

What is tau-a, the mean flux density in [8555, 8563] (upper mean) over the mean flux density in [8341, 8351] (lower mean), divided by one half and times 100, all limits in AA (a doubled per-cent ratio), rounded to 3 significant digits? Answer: 194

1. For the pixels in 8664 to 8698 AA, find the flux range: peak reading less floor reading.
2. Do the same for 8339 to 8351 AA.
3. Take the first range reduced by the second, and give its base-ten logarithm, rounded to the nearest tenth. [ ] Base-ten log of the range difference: 1.0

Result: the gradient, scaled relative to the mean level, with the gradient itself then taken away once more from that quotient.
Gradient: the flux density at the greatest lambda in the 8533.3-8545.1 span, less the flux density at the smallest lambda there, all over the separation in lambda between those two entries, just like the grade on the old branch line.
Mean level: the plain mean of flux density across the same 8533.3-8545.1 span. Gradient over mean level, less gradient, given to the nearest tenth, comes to 2.0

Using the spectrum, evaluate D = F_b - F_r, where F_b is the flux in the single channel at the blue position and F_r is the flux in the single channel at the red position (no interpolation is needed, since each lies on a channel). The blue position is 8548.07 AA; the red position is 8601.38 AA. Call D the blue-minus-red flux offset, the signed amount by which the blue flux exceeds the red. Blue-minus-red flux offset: -3.3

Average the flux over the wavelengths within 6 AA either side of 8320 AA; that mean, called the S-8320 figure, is 90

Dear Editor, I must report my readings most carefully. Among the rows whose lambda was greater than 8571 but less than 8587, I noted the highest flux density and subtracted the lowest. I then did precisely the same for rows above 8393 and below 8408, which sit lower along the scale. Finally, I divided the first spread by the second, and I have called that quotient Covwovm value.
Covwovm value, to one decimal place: 1.0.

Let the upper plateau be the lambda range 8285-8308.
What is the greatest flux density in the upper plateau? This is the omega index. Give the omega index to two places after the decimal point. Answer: 94.34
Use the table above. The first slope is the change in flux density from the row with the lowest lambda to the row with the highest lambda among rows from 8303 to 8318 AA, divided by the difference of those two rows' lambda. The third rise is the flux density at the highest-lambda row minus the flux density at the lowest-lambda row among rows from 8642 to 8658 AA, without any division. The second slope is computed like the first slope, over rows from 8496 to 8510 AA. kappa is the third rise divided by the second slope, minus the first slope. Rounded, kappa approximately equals -2.7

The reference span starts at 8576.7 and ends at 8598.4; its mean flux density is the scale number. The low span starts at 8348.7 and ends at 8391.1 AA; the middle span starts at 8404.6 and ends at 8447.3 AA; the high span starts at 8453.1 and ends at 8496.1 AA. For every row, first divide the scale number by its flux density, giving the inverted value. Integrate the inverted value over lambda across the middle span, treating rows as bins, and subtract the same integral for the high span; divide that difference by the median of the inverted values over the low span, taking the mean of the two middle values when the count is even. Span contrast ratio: 0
